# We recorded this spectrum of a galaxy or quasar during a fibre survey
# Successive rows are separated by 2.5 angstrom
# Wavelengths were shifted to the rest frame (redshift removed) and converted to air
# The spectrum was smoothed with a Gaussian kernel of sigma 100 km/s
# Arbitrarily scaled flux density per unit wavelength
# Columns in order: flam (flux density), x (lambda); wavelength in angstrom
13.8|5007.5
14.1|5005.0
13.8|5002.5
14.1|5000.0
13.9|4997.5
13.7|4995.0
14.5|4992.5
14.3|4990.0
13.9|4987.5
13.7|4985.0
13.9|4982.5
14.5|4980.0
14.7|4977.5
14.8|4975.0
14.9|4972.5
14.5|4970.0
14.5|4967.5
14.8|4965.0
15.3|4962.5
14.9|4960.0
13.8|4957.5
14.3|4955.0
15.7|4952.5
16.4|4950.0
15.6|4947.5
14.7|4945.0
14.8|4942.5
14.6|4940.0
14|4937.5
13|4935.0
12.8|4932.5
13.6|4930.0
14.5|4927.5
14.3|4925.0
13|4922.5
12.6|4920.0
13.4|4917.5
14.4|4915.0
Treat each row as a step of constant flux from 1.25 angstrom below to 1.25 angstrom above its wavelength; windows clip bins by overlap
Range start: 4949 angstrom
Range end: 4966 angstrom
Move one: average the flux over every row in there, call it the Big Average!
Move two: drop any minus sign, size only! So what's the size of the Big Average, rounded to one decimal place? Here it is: 15.0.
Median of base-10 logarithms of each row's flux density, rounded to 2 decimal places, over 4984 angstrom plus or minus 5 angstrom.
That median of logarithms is 1.14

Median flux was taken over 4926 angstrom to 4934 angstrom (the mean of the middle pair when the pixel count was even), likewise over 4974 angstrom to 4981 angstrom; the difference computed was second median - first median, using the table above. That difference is 1.1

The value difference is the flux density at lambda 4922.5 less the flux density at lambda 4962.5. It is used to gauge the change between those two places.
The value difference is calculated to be -2.3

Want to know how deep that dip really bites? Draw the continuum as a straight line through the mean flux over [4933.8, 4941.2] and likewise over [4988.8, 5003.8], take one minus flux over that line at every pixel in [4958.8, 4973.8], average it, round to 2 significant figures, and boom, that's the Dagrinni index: -0.062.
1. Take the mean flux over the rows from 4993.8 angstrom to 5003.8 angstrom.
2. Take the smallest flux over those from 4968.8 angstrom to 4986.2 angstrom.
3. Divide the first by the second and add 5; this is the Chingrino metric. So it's 6.01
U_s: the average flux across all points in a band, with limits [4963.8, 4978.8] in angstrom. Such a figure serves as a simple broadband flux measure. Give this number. 14.7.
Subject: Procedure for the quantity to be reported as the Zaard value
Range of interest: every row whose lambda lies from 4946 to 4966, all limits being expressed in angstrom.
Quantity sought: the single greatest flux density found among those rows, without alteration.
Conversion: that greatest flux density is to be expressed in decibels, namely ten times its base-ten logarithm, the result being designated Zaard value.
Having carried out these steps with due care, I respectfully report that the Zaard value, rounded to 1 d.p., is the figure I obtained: 12.1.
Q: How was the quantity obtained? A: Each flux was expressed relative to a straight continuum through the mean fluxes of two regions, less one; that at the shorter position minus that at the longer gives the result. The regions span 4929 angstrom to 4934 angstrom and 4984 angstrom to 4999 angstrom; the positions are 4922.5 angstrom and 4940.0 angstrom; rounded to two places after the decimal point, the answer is -0.10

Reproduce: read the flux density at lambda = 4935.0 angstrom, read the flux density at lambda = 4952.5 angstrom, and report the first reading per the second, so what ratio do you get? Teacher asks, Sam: 0.83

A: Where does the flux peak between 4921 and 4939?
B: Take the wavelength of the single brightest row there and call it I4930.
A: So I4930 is 4927.5 angstrom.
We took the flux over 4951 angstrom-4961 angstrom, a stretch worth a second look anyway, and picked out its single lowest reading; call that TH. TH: 13.8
